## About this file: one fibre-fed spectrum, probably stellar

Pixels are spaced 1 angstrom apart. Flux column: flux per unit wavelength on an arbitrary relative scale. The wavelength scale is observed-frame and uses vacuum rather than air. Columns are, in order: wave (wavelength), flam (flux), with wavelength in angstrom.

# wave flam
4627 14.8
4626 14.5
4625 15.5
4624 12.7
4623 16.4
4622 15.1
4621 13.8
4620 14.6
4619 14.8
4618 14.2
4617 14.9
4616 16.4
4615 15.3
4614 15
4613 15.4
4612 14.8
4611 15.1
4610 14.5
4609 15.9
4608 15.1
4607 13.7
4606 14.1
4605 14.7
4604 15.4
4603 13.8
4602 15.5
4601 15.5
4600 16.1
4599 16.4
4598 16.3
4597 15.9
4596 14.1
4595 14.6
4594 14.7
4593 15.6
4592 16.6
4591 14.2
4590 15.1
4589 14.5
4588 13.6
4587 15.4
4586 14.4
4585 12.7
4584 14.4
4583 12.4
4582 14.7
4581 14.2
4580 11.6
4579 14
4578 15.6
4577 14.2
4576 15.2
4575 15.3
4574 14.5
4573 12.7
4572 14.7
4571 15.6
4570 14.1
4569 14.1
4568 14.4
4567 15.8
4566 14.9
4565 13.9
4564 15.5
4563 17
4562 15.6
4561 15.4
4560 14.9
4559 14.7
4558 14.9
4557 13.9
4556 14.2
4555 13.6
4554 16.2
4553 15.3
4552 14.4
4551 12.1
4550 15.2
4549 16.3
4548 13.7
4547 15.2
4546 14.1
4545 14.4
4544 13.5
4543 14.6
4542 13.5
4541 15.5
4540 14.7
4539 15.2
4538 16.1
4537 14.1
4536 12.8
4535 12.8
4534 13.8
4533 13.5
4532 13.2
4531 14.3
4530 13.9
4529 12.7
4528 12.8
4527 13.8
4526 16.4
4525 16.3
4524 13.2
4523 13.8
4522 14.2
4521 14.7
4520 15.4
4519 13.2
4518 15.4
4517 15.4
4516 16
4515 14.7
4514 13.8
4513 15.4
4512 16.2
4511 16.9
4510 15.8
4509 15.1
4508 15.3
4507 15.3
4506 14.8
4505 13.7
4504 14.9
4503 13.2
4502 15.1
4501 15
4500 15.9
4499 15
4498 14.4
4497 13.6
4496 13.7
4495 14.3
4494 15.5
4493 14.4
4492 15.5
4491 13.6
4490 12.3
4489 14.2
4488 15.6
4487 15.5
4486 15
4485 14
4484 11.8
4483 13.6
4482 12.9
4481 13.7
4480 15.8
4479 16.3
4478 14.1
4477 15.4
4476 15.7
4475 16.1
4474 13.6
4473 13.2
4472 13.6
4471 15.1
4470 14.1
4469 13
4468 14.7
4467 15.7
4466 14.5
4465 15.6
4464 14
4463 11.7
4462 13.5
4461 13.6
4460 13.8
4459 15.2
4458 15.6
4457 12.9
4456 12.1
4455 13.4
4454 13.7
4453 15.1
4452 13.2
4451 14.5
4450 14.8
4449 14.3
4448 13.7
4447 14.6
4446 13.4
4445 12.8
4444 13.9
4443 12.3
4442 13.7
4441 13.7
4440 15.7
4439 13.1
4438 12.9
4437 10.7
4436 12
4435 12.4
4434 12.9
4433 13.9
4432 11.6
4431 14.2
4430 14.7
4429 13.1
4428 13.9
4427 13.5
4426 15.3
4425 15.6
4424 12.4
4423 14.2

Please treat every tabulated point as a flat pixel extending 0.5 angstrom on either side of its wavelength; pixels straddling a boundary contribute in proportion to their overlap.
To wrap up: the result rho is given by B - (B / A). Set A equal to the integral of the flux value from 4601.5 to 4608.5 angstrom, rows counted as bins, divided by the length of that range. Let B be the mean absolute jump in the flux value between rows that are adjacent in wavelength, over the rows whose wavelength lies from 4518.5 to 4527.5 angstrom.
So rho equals 1.19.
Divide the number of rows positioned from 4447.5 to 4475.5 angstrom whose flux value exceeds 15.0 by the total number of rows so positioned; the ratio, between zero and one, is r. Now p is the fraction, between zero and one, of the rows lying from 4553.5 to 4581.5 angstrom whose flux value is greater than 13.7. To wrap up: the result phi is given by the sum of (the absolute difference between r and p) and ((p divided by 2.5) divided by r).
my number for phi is 2.1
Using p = 0.89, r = 0.25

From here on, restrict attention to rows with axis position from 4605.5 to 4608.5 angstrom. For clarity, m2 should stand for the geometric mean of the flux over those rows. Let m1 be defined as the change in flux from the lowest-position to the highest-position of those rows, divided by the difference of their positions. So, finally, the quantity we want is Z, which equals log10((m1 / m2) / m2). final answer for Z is -2.61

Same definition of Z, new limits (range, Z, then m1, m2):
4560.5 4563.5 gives -2.50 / 0.80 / 16.0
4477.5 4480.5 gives -2.44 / 0.85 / 15.4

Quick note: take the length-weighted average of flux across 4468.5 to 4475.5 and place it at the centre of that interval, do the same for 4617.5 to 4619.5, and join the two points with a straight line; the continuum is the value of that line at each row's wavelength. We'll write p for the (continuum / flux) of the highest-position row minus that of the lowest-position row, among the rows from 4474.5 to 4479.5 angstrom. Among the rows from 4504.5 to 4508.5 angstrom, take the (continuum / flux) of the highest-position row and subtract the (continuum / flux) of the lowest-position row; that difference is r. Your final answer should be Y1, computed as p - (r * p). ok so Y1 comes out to -0.01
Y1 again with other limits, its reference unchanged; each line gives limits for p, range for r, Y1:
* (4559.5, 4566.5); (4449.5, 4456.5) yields 0.00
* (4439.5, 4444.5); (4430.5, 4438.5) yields 0.10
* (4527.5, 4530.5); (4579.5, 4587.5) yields -0.11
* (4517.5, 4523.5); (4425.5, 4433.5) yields 0.10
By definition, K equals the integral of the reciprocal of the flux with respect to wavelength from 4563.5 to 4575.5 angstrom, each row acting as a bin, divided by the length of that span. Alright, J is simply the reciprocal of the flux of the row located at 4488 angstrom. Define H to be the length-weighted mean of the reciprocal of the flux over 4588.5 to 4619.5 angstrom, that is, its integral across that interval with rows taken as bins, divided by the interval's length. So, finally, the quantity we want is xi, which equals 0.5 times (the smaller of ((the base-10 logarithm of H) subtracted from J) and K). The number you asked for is 0.0343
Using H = 0.0664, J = 0.064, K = 0.069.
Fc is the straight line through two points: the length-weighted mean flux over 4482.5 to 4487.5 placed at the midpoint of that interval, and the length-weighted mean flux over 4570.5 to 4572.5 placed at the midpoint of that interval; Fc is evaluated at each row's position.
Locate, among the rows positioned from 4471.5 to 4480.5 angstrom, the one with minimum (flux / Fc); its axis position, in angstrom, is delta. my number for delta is 4473 angstrom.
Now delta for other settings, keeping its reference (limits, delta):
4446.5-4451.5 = 4448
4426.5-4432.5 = 4432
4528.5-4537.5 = 4529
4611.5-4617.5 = 4612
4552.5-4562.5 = 4555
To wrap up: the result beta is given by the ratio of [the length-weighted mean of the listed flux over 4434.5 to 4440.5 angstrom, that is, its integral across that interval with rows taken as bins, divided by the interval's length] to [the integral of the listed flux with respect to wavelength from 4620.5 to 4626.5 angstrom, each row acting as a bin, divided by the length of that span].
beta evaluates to 0.87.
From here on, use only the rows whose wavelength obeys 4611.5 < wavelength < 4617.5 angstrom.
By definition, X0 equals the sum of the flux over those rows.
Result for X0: 92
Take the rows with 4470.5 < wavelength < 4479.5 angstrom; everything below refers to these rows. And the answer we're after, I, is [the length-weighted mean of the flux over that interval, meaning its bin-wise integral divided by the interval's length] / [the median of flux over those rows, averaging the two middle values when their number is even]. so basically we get 0.979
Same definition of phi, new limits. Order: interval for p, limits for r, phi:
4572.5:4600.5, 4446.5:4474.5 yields 2.1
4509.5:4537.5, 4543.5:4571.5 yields 1.0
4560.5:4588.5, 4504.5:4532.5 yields 1.1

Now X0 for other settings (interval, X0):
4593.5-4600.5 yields 108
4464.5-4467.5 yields 46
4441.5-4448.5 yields 94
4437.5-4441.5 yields 55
